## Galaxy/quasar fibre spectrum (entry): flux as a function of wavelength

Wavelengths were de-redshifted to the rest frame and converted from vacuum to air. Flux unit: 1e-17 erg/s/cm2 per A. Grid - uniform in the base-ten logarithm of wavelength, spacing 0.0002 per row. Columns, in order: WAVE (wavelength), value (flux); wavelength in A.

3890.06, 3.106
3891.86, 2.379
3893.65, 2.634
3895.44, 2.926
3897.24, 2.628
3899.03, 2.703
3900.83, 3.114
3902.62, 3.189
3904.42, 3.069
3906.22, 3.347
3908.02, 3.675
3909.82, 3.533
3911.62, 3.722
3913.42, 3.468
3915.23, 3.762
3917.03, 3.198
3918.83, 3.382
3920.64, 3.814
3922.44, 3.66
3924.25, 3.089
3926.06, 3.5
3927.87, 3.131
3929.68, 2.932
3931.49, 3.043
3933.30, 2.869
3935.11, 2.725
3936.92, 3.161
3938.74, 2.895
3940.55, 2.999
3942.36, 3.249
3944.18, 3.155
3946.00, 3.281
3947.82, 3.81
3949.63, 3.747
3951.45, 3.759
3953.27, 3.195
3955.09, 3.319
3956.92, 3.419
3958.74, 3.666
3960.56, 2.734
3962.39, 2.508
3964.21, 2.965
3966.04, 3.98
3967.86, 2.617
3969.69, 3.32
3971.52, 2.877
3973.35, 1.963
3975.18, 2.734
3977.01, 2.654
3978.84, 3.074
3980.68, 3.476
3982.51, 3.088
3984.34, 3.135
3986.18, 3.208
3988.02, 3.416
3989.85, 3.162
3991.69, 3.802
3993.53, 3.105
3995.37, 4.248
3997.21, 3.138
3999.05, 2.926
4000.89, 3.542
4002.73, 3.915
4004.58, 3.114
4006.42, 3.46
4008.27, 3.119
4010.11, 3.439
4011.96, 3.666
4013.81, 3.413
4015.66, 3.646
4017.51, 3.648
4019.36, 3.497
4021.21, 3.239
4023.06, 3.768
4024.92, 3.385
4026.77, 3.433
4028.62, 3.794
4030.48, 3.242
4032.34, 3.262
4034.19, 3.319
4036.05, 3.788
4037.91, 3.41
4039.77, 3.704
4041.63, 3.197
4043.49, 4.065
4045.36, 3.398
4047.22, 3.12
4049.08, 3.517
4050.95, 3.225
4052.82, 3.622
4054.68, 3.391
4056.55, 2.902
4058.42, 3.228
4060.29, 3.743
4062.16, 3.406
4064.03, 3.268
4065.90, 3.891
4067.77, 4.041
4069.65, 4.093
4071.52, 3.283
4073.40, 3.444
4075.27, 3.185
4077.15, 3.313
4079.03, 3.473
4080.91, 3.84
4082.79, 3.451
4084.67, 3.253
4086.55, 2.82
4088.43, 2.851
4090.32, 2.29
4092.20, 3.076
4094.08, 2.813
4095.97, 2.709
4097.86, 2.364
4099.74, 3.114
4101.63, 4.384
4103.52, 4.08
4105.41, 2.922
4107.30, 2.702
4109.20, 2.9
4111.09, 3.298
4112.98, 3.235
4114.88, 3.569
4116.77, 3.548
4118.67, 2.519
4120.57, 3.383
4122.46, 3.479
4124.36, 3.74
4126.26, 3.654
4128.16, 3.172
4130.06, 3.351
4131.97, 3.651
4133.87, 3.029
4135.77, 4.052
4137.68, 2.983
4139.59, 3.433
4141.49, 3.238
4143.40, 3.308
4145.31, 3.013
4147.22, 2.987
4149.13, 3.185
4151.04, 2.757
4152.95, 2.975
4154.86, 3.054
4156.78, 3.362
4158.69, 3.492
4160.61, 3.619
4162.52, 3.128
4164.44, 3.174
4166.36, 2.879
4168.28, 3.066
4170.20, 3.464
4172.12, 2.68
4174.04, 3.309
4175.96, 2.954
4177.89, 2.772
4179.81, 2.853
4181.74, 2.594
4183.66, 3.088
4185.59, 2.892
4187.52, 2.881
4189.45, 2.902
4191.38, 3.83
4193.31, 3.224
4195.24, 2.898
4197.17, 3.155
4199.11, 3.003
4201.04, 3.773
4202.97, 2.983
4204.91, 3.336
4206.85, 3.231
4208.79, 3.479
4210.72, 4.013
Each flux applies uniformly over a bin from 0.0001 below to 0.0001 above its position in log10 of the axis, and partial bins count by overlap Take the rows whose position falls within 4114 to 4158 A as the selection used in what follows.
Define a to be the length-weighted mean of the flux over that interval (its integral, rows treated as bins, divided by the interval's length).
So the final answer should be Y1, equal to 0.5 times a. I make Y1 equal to 1.641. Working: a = 3.28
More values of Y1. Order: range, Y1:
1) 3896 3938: 1.622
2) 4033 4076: 1.745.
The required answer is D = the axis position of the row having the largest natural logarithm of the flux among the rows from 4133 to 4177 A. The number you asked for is 4135.77 A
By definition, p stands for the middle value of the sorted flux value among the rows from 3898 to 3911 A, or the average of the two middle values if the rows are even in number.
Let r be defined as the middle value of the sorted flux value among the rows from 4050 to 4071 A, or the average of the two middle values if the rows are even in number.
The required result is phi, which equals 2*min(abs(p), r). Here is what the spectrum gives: 6.38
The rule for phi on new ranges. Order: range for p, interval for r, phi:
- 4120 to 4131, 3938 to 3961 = 6.56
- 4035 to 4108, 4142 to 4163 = 6.26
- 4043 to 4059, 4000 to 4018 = 6.78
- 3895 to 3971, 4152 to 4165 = 6.35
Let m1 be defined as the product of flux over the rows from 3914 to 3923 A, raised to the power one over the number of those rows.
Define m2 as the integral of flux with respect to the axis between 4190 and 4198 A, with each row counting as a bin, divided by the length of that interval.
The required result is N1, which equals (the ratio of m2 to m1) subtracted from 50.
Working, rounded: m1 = 3.6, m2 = 3.3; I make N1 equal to 49.1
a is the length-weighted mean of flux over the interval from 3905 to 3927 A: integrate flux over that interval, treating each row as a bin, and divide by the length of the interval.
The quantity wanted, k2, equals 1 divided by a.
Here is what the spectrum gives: 0.285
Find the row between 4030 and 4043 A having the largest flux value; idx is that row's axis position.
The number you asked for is 4036.05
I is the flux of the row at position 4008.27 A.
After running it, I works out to 3.119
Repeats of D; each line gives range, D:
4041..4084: 4069.65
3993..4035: 3995.37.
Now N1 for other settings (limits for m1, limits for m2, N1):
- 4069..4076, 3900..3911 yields 49.0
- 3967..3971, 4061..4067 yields 48.8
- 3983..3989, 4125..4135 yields 49.0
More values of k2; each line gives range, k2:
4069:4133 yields 0.307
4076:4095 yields 0.321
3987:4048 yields 0.288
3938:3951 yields 0.300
